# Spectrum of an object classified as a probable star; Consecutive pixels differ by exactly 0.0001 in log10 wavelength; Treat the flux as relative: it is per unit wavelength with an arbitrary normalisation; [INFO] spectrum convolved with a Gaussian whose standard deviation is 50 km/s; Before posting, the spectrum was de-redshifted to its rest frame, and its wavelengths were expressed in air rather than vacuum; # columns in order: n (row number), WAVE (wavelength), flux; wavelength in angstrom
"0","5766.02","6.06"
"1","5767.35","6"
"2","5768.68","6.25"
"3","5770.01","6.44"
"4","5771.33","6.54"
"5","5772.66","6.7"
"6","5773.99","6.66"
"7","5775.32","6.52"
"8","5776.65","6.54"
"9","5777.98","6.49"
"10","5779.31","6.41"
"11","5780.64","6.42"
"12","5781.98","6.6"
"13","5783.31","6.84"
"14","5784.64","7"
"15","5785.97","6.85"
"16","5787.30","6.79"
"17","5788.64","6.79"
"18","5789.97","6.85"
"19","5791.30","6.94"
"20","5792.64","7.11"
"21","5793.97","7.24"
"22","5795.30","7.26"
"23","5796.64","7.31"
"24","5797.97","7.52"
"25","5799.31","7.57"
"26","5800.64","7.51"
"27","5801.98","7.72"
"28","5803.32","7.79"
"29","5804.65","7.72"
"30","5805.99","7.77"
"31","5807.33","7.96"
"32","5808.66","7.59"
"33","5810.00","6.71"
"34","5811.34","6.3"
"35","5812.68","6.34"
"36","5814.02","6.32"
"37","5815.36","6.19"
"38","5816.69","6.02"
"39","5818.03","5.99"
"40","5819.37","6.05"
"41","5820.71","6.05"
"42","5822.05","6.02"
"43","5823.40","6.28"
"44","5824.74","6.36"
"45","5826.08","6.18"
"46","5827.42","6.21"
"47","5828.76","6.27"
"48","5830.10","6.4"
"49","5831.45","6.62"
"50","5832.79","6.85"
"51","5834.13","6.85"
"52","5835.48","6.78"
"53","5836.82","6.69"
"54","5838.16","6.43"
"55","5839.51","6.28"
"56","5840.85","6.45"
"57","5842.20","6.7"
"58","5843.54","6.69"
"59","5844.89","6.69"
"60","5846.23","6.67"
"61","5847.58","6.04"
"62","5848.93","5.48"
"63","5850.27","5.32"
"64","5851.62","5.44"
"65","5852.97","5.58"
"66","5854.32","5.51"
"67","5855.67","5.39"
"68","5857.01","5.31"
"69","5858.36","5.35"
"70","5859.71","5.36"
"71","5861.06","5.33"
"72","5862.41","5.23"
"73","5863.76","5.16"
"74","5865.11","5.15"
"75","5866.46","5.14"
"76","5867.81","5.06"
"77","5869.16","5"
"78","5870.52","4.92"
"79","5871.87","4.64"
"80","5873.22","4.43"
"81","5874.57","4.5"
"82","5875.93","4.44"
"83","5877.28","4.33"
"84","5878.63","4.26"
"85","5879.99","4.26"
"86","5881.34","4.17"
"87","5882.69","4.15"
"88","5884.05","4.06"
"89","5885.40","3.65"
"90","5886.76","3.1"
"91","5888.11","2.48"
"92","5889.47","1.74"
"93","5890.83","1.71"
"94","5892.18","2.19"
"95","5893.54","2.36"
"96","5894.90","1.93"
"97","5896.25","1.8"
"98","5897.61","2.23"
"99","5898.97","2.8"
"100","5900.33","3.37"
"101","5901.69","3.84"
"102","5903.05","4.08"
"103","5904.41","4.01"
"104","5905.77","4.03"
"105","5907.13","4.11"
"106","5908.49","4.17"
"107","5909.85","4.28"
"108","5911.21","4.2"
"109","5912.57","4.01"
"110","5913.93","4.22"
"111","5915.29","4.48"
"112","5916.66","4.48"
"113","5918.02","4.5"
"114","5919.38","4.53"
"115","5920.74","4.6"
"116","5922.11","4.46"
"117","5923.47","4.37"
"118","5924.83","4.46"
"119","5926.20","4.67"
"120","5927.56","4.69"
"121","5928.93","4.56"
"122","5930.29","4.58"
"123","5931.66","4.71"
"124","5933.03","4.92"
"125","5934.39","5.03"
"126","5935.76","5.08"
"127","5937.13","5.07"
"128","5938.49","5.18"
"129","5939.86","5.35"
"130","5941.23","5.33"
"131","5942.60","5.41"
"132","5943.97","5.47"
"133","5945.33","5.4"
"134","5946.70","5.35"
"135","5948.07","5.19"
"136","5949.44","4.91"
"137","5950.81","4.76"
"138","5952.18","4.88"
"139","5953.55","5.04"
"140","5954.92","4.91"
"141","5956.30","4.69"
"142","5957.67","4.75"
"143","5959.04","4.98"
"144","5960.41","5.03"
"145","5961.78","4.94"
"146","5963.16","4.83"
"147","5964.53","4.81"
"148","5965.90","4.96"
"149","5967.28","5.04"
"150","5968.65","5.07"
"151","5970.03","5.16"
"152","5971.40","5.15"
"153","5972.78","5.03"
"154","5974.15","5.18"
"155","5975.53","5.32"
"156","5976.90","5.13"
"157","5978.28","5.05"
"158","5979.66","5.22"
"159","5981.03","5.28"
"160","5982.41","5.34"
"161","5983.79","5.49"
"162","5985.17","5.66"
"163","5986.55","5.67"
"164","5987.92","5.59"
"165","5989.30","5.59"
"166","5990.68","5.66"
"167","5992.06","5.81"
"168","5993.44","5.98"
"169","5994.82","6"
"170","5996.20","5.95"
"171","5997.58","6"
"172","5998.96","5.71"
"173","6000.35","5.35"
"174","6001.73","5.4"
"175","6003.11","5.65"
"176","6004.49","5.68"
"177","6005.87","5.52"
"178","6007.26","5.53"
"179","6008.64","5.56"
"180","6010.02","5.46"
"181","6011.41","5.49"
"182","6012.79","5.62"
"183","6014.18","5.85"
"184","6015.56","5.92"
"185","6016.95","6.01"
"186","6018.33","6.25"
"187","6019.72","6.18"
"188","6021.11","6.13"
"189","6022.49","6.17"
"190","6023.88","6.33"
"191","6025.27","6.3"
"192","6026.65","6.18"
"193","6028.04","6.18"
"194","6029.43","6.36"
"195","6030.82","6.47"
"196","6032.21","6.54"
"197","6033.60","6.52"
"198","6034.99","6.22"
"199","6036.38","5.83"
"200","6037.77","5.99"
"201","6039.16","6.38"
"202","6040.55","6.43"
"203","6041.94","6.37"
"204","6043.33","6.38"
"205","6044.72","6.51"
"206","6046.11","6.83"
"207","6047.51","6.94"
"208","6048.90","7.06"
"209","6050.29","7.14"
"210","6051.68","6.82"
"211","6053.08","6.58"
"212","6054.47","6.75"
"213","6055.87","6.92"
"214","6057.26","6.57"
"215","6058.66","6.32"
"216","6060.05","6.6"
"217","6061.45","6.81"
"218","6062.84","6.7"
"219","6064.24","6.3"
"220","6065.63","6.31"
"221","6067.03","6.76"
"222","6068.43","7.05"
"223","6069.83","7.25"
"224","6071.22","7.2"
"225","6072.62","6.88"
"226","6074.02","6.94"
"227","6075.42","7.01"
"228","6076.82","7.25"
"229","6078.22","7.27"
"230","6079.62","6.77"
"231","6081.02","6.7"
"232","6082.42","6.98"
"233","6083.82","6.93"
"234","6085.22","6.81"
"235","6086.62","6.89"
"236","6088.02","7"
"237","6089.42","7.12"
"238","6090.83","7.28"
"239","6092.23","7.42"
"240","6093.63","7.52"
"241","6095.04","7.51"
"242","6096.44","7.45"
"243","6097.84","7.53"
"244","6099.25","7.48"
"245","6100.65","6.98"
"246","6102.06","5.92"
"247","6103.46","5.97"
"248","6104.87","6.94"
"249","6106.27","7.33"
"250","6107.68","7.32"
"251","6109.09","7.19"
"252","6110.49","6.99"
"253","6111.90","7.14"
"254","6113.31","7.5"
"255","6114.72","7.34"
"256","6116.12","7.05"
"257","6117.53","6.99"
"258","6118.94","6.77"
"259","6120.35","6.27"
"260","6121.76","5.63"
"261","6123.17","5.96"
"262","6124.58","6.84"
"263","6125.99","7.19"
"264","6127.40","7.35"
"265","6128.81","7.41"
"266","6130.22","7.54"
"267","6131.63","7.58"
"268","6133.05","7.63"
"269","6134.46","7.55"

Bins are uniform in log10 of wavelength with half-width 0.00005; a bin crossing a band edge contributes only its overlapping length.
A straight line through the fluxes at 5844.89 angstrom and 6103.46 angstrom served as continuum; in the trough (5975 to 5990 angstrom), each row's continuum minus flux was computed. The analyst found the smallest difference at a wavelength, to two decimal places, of 5986.55 angstrom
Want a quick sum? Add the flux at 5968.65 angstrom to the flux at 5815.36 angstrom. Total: 11.3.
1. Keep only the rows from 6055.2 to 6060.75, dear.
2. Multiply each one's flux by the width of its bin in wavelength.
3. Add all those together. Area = 37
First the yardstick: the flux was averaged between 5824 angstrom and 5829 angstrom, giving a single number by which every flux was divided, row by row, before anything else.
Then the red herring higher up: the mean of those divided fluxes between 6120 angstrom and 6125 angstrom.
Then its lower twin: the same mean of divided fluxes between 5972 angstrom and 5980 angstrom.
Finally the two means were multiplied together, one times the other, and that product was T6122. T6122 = 0.81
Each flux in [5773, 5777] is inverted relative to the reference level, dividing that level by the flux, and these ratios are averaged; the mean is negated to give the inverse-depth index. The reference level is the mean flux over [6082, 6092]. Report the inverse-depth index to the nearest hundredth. -1.07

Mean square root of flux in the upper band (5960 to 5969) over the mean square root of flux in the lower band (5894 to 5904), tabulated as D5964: 1.33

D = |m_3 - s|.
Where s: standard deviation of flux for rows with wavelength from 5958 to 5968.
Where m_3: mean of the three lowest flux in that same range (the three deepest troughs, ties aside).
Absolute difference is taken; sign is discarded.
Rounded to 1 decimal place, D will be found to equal 4.8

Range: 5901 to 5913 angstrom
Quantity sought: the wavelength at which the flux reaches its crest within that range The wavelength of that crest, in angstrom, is 5909.85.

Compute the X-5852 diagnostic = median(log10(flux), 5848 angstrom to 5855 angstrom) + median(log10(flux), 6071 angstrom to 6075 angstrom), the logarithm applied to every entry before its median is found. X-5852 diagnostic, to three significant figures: 1.58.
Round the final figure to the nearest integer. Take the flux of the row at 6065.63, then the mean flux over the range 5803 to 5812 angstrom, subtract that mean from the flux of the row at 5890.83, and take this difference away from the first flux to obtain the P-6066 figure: 12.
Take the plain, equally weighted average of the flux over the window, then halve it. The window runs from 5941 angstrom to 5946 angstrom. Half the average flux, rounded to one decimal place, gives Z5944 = 2.7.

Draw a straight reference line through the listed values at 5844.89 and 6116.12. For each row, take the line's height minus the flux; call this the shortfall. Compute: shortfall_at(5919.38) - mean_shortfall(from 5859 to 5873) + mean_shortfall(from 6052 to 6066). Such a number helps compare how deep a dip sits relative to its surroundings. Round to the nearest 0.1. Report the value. 1.0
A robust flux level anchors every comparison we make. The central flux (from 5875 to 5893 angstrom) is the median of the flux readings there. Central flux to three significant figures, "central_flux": 4.06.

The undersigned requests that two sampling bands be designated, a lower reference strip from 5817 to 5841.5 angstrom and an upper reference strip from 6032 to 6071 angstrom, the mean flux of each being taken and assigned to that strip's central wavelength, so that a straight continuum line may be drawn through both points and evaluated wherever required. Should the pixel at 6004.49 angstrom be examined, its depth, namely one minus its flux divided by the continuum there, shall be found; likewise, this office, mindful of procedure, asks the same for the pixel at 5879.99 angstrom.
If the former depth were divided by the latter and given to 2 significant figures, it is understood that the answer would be 0.40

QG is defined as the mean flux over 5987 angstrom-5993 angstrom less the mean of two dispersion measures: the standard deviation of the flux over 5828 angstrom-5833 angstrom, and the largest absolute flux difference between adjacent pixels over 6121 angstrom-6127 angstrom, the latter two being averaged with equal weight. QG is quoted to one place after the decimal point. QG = 5.1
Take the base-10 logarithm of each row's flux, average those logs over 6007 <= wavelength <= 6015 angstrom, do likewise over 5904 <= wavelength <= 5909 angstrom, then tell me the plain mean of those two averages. 0.679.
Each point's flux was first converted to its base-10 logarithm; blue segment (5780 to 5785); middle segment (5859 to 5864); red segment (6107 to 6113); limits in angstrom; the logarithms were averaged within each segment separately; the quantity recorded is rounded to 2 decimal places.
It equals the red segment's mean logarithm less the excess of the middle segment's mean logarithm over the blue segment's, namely 0.96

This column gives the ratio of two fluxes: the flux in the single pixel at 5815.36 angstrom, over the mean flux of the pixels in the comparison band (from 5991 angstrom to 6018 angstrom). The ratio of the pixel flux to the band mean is 1.08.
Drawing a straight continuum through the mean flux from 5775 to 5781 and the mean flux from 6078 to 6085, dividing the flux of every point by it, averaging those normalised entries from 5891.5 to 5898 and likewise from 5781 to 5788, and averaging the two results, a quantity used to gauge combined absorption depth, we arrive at 0.68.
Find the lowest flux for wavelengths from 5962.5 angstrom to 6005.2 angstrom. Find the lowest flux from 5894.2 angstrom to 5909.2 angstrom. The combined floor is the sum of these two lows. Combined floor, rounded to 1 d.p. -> 6.6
